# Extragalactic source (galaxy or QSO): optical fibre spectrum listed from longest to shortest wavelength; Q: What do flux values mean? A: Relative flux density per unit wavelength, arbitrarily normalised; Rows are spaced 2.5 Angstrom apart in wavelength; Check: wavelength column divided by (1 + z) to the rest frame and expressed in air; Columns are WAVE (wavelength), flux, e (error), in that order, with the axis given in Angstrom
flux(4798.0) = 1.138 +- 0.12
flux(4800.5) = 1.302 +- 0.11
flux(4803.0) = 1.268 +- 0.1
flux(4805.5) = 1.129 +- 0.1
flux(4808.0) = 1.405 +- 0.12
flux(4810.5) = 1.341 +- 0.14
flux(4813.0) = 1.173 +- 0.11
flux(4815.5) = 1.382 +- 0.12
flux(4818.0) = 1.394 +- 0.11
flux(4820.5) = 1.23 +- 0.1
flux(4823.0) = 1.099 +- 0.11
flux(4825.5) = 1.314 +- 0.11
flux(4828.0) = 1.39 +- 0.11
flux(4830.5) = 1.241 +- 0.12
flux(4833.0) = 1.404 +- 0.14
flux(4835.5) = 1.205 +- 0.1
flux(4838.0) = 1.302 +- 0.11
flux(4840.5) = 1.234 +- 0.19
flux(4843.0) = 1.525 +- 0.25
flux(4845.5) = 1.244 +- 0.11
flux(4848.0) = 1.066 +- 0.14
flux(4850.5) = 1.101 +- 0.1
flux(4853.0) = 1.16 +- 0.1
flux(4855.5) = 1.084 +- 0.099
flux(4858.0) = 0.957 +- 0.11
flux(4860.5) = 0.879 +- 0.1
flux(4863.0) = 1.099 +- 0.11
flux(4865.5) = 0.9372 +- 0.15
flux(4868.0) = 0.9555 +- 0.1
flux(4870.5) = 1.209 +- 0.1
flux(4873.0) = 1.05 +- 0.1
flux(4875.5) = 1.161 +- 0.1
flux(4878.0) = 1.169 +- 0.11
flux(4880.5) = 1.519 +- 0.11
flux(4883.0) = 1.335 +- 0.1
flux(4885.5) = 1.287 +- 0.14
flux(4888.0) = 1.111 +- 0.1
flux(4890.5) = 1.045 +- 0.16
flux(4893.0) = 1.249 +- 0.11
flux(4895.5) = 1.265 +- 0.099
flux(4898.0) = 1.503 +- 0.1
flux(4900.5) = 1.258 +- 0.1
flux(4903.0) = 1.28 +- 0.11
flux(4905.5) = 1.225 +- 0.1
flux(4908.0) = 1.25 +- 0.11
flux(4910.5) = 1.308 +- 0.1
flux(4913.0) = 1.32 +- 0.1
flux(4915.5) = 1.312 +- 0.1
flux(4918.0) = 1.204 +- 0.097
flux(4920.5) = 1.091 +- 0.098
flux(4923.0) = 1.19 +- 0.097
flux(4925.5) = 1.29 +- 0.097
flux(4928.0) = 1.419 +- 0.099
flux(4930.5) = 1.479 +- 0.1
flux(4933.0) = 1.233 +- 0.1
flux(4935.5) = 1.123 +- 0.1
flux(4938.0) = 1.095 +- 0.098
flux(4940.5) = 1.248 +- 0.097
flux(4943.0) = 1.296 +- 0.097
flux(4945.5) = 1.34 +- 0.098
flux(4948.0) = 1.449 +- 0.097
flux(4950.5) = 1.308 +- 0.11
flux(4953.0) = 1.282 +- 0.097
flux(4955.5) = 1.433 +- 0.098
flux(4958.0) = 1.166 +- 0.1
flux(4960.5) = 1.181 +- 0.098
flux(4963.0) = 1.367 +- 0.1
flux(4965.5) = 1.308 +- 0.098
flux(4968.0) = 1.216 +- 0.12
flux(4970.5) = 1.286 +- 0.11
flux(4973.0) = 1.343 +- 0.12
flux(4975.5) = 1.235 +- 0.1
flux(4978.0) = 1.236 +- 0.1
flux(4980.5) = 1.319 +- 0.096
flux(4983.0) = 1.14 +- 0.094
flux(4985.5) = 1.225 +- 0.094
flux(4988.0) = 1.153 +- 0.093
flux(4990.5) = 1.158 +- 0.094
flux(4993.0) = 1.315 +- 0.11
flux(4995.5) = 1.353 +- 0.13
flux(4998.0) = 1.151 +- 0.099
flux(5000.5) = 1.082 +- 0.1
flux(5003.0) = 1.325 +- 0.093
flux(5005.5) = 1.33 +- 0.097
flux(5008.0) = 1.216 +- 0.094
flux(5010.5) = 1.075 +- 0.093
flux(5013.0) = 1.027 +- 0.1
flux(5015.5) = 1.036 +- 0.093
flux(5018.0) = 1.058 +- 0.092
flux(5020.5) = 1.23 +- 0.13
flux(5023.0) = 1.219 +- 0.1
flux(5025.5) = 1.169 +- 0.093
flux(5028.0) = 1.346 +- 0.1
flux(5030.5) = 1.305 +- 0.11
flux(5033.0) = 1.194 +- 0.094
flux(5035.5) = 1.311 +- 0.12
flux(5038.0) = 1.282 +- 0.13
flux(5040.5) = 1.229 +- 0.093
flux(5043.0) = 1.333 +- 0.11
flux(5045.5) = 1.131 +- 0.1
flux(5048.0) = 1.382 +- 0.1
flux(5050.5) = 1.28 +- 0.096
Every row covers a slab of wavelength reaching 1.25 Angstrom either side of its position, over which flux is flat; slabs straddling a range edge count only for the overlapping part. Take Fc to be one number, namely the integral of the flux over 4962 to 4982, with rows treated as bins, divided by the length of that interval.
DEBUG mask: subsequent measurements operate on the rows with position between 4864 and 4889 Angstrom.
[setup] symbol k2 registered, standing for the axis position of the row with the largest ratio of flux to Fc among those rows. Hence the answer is 4880.5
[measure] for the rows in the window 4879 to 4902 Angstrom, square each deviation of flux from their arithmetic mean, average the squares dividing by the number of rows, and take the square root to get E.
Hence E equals 0.1472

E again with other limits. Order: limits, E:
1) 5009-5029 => 0.1072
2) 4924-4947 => 0.1178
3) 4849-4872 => 0.1068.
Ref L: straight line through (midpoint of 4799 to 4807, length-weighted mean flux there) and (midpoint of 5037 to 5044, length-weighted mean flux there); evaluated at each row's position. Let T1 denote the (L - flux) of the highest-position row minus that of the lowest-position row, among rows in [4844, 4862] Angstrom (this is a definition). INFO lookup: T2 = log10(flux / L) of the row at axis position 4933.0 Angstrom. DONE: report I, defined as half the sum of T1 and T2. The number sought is 0.18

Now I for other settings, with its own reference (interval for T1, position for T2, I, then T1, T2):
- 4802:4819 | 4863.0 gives -0.09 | -0.12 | -0.055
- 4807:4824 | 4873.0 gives 0.12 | 0.31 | -0.075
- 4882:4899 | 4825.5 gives -0.07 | -0.17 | 0.025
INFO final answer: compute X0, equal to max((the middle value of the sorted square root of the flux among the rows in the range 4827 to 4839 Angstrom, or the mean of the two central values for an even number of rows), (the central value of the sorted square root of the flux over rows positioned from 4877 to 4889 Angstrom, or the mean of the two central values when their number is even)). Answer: 1.14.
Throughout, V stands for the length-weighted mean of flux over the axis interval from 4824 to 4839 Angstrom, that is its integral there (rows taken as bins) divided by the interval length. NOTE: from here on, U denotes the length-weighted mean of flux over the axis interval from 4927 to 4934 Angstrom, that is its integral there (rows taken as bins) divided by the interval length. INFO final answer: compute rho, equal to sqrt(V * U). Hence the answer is 1.34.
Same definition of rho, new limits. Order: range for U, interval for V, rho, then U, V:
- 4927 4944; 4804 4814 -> 1.27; 1.27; 1.26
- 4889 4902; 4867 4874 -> 1.17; 1.26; 1.08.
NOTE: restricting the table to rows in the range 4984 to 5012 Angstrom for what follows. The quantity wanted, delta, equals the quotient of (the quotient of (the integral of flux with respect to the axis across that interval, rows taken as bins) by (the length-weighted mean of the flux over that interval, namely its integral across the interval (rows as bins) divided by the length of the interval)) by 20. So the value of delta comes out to 1.4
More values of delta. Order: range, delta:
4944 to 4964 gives 1.0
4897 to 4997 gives 5.0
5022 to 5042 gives 1.0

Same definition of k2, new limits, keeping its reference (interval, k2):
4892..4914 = 4898.0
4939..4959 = 4948.0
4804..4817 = 4808.0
